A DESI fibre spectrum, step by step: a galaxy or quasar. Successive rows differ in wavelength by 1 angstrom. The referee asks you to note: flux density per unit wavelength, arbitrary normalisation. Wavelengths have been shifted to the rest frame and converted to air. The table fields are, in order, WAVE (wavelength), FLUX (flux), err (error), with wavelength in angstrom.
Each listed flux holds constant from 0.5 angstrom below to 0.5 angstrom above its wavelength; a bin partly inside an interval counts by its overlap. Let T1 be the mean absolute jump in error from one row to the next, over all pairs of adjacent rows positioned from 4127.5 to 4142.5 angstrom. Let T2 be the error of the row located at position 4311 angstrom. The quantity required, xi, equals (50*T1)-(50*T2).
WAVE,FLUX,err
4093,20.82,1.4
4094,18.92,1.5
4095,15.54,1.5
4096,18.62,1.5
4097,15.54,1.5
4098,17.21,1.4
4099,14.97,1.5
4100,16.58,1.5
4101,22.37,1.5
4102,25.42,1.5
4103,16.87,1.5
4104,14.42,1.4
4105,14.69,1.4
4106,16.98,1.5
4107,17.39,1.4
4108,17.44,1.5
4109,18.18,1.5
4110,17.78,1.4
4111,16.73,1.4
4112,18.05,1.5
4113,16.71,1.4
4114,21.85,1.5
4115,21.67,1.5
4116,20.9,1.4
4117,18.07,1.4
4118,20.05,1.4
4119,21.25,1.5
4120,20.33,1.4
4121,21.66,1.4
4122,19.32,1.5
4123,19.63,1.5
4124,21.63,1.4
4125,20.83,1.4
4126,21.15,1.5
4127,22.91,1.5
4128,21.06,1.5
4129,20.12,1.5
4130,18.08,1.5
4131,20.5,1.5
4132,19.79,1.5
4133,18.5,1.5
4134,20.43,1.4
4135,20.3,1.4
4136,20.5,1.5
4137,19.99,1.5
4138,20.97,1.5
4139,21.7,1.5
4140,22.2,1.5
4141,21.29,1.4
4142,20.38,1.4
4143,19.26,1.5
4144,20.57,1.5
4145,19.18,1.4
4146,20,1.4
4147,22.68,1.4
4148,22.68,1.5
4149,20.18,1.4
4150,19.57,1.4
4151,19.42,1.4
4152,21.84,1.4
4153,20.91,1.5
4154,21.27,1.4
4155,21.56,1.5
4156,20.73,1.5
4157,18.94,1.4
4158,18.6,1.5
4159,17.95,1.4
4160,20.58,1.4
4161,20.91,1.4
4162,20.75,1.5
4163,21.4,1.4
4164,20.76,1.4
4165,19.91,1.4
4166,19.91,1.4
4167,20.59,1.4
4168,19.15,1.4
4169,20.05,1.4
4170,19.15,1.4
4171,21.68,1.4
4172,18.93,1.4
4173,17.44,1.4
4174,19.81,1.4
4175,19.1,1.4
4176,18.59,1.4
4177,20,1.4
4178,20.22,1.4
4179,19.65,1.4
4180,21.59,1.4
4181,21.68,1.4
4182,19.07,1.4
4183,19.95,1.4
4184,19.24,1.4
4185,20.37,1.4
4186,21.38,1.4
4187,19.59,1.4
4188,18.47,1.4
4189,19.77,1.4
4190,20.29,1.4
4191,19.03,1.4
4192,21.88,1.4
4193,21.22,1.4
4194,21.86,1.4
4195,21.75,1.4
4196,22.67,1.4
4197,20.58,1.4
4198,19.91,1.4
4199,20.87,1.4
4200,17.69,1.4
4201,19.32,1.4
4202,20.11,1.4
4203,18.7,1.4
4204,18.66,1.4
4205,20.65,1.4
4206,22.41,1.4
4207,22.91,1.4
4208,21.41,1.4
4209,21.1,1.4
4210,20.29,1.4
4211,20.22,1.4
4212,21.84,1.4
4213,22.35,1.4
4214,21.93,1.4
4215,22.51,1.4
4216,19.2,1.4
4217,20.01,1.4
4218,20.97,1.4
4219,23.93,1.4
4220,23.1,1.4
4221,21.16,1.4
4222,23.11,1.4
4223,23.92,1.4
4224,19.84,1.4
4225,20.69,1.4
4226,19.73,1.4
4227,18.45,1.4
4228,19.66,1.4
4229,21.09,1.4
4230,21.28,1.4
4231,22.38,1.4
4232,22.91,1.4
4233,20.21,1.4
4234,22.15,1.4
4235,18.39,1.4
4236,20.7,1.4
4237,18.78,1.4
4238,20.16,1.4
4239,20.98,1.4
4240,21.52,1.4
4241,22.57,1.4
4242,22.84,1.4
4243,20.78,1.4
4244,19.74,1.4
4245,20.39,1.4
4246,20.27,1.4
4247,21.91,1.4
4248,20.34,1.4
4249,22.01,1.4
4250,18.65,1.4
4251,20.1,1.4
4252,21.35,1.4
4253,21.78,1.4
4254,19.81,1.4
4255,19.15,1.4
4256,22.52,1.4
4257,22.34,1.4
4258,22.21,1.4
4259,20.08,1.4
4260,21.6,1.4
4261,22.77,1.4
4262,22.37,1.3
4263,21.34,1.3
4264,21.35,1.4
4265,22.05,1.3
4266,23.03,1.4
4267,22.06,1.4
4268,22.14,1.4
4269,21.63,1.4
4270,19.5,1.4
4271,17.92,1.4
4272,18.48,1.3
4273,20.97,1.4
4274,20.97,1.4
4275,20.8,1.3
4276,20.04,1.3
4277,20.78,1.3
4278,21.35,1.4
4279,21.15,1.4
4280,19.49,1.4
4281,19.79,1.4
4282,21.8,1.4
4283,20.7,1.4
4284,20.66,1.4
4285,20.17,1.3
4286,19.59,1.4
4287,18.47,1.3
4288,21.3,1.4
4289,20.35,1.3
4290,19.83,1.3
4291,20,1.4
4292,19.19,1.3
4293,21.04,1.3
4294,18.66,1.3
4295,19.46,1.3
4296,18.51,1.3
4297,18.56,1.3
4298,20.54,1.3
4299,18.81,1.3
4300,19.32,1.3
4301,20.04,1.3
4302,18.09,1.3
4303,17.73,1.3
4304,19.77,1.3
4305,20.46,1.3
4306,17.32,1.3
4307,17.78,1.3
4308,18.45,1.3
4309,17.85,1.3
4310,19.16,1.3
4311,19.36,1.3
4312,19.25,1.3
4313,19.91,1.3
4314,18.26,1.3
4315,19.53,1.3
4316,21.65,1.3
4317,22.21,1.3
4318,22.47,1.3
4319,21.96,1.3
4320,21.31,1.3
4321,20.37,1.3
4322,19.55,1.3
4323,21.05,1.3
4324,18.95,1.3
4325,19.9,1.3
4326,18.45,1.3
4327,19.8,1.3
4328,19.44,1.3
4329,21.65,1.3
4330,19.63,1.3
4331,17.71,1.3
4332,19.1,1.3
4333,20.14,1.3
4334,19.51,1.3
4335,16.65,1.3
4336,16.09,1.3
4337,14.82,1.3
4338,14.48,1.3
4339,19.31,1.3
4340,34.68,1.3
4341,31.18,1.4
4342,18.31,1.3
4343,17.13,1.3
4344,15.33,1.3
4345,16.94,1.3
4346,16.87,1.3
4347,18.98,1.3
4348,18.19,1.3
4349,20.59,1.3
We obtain -63.9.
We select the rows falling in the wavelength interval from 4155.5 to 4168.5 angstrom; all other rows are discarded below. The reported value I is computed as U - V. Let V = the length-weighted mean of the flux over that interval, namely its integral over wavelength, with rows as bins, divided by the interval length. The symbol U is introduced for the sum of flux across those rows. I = 240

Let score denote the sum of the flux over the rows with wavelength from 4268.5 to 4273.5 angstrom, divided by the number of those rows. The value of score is 19.7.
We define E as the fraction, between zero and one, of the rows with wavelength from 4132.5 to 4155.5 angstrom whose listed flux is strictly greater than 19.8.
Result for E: 0.78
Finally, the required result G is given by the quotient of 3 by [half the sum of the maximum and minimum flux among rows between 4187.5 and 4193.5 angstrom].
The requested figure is 0.149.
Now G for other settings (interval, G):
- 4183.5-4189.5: 0.151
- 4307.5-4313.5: 0.159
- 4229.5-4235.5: 0.145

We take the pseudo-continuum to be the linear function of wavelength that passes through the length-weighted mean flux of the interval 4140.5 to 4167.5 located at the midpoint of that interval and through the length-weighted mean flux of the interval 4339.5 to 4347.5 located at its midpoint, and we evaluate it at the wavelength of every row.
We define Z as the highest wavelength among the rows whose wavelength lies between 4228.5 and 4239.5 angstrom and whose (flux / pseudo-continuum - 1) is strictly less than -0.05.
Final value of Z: 4237 angstrom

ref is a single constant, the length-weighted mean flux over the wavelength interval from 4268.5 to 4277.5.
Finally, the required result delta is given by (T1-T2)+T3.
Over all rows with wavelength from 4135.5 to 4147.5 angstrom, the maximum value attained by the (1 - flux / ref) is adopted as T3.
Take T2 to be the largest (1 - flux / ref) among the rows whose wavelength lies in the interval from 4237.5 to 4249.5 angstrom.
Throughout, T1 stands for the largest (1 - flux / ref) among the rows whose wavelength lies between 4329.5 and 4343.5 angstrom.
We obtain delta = 0.308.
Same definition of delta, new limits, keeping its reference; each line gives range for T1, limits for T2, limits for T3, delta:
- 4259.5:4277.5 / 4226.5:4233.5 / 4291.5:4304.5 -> 0.145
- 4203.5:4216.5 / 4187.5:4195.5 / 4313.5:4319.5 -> 0.083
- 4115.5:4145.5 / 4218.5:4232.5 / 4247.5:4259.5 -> 0.092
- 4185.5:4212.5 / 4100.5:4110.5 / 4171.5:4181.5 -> -0.029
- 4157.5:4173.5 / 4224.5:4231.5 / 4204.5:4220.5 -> 0.096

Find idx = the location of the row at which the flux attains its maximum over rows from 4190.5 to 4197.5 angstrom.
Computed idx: 4196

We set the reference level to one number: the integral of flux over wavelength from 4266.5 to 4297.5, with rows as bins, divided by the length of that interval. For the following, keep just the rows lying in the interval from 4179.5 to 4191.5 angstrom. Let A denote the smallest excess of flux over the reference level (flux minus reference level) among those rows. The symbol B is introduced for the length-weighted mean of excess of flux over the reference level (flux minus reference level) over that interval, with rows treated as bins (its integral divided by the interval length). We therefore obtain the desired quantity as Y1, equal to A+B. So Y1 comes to -1.8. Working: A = -1.7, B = -0.1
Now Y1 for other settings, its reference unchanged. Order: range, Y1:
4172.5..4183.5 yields -3.2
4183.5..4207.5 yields -2.3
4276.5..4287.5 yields -1.5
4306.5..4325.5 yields -2.6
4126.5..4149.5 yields -1.7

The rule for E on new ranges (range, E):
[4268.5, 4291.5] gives 0.70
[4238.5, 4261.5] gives 0.87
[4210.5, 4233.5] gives 0.83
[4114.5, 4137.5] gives 0.74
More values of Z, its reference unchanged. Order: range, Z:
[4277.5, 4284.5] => 4281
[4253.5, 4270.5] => 4270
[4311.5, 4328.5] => 4328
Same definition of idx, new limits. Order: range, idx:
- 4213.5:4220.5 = 4219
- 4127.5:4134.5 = 4128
